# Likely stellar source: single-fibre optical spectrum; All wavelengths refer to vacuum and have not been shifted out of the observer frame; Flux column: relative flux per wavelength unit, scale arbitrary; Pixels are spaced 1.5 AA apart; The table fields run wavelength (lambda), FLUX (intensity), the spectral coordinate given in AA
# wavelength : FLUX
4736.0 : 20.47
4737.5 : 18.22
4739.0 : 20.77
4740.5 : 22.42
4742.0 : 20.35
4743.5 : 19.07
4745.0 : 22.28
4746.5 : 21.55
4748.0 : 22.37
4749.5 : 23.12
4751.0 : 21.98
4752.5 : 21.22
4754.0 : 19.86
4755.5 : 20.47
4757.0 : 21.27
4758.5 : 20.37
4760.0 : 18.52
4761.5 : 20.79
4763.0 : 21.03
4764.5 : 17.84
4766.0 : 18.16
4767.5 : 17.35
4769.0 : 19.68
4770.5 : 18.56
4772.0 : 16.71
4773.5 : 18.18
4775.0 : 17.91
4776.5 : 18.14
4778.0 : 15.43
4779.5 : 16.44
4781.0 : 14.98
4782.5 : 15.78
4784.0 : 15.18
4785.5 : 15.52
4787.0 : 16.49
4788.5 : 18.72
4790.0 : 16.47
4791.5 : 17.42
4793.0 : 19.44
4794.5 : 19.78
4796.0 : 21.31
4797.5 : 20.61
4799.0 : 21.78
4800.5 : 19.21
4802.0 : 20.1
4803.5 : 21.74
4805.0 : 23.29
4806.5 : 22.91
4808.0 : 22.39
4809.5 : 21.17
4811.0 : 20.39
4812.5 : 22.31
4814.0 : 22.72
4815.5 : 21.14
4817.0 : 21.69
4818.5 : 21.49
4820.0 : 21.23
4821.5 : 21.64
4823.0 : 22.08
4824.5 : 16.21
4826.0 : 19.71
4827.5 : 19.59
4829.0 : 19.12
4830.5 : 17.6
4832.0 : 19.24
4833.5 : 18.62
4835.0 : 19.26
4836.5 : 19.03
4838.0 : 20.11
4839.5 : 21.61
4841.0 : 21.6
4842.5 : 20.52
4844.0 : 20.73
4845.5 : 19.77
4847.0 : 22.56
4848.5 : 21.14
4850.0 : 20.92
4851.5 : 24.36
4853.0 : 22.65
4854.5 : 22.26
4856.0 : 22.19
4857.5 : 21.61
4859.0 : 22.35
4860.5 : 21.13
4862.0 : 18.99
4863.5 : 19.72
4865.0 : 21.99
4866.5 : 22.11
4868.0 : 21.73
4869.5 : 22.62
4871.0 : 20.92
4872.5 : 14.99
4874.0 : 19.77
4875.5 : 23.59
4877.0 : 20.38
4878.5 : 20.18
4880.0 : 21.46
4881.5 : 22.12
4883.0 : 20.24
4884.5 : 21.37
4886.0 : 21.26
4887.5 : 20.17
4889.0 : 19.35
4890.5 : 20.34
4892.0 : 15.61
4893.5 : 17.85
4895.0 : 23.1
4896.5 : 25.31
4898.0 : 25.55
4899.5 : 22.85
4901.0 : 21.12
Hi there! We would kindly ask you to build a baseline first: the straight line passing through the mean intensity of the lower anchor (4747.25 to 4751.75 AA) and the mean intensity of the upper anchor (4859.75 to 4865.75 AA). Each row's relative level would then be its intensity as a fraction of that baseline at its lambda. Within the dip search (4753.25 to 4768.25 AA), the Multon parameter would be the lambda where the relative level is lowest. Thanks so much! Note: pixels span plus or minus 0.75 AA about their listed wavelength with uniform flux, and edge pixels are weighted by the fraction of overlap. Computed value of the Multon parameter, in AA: 4767.5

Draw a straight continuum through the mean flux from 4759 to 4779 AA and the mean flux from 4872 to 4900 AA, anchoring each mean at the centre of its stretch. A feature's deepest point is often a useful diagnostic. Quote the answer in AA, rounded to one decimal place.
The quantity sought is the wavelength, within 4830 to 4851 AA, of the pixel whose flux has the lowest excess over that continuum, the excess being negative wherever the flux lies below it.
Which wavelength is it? 4830.5 AA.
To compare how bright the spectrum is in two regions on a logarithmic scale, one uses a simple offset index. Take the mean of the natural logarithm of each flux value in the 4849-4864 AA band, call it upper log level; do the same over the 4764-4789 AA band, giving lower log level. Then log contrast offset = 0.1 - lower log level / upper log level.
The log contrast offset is -0.82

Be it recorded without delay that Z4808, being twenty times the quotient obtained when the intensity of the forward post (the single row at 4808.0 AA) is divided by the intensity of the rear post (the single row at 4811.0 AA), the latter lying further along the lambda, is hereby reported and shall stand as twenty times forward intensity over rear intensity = 22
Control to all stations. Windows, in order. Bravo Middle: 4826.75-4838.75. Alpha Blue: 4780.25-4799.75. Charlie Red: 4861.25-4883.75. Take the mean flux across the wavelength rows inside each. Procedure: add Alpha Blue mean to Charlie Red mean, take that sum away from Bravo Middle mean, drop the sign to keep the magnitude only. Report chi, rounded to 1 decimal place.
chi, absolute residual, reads 19.6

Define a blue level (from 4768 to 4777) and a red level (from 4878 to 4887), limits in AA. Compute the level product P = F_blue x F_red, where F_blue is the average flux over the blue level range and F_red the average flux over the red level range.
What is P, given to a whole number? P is 384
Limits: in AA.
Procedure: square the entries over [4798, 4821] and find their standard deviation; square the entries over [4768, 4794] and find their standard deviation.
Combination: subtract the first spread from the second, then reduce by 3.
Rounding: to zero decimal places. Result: 2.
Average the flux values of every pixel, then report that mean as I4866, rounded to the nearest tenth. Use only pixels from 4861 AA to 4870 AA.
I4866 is 21.2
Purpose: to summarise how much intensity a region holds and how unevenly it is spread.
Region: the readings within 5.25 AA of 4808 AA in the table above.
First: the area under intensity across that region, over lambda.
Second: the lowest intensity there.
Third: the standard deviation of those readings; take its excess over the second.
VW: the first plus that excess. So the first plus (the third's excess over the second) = 212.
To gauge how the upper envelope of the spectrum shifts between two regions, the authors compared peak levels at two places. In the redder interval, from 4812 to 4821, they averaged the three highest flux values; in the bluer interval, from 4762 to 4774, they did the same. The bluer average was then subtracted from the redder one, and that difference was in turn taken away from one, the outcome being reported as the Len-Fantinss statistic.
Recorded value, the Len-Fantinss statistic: -1.5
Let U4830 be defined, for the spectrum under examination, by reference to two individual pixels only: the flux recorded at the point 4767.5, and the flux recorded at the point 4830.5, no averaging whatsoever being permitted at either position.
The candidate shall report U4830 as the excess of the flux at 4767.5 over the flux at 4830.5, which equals 0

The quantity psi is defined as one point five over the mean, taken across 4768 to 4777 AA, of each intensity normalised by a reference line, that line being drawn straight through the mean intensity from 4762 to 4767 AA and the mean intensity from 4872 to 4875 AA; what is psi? 1.56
